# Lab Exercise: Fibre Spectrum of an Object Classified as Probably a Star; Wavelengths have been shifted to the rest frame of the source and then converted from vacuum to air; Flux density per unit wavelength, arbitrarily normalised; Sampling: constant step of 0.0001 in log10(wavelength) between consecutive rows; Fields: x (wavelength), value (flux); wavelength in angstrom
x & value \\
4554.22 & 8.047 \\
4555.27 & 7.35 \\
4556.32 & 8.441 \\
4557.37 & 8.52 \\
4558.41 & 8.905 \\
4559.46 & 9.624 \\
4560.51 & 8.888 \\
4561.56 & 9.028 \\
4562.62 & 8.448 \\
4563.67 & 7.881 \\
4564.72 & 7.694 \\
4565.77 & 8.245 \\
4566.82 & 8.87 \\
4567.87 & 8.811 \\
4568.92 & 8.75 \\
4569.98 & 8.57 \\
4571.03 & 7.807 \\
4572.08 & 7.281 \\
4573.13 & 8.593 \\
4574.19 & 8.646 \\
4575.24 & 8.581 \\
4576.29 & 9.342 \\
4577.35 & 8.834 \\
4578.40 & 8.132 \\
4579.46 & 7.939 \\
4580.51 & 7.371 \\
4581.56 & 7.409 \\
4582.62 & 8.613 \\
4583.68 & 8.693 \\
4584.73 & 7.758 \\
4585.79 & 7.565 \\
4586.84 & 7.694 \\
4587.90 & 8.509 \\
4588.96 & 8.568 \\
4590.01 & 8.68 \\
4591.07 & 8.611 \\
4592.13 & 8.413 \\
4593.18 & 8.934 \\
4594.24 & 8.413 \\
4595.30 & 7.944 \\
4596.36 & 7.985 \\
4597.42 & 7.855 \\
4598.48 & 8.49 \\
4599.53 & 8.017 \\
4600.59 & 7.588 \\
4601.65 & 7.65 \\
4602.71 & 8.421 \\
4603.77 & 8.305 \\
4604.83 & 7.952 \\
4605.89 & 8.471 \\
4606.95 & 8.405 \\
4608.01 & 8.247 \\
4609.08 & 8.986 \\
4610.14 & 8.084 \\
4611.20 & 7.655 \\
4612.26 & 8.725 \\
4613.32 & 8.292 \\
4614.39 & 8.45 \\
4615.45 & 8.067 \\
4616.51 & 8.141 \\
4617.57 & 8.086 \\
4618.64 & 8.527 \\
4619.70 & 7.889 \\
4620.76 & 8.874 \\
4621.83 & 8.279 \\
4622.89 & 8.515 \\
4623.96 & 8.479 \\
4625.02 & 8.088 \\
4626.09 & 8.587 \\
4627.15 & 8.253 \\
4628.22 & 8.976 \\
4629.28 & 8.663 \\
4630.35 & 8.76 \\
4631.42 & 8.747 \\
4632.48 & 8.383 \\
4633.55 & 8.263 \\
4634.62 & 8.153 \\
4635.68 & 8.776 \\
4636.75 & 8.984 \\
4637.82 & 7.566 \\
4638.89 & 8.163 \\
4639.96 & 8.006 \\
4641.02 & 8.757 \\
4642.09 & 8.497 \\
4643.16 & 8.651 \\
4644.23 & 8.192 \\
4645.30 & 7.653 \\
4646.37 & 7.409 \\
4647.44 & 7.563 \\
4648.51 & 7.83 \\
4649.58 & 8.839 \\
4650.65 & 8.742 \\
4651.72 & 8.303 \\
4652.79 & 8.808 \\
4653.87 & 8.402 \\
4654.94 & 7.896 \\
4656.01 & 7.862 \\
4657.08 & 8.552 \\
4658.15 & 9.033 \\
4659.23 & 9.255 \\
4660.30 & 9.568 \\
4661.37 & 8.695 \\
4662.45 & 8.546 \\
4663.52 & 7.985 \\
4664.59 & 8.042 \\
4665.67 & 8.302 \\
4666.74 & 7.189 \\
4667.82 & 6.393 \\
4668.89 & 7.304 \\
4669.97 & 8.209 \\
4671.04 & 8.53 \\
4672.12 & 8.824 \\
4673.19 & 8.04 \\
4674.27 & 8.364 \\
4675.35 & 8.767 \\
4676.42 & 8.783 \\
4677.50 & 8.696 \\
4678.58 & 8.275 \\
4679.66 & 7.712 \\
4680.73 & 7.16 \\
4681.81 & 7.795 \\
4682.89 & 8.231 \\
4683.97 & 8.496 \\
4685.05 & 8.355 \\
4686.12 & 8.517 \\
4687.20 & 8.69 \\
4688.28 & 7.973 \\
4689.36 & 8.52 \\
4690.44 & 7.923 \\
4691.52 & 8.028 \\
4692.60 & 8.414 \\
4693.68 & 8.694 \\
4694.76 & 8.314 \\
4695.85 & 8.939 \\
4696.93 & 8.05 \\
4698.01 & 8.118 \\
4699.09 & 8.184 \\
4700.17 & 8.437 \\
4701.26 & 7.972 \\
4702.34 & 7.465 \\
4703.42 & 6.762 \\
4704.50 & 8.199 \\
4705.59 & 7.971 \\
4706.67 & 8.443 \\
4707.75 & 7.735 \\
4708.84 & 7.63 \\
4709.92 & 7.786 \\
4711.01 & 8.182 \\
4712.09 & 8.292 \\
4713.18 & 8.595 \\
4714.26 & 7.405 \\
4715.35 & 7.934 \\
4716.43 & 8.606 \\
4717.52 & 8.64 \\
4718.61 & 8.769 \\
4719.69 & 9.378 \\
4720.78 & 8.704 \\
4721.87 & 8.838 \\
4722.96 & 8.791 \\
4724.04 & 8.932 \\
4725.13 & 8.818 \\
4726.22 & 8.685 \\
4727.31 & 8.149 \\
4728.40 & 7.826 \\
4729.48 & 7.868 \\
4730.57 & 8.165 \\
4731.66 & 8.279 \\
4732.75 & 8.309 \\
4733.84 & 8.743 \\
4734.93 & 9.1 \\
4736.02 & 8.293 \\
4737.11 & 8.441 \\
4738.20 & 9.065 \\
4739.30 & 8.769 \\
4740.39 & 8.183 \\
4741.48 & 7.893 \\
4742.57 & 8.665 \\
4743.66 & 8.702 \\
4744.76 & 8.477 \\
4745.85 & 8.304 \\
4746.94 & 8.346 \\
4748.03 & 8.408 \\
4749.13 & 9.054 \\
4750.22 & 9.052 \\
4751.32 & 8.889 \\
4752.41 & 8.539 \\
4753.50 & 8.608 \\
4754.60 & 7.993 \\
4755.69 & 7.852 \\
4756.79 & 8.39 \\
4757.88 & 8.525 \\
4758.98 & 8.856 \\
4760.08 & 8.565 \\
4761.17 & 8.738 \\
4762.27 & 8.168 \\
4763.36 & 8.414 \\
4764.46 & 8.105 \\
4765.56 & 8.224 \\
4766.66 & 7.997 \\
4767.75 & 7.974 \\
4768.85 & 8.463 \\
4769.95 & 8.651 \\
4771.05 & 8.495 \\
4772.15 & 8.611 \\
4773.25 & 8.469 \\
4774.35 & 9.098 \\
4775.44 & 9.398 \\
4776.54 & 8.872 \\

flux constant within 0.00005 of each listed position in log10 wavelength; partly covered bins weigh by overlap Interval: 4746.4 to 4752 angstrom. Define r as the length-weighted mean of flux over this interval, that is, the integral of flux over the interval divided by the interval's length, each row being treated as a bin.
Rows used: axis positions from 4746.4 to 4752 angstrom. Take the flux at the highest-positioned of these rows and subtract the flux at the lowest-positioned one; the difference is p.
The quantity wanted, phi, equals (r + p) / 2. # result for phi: 4.6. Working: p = 0.5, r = 8.74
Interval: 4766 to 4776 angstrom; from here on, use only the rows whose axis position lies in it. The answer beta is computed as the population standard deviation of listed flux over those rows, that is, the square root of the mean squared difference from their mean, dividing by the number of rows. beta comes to 0.43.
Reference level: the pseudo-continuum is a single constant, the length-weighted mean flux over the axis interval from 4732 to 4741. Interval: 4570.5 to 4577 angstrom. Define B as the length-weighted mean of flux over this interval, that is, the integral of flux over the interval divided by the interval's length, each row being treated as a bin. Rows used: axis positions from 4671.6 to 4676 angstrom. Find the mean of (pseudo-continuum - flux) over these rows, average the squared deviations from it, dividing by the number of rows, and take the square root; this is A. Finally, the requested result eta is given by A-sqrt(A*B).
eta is -1.32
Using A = 0.32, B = 8.39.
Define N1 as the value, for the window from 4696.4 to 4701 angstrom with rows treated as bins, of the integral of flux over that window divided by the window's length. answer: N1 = 8.2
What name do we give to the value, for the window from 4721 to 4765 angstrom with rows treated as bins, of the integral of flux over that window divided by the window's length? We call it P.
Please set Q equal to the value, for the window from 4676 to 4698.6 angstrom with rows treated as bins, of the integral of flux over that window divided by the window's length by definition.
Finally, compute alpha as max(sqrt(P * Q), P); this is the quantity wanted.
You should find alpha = 8.50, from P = 8.50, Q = 8.3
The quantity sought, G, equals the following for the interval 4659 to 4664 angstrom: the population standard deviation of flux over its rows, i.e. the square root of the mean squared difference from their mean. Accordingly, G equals 0.55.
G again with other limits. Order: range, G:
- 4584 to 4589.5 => 0.43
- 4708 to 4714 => 0.35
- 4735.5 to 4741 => 0.32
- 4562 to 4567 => 0.42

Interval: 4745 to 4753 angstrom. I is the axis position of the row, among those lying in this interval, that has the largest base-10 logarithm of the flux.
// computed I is 4749.13 angstrom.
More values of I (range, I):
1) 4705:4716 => 4713.18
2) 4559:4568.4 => 4559.46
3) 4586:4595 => 4593.18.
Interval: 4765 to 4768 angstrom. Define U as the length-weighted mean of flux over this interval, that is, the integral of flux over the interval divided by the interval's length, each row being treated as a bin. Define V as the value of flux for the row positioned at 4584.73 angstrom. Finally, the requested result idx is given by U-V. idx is 0.32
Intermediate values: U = 8.1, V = 7.758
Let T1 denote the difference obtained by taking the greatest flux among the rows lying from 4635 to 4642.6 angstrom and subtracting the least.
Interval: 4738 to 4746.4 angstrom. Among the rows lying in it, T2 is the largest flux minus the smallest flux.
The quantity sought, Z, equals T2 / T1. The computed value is 0.83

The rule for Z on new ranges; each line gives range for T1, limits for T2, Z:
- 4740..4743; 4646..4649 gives 0.55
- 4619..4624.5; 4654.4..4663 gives 1.73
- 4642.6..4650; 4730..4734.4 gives 0.40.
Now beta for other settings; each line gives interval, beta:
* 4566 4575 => 0.53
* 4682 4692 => 0.26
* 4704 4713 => 0.27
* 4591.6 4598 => 0.37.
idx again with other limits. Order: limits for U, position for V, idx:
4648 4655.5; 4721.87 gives -0.44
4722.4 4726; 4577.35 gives 0.00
